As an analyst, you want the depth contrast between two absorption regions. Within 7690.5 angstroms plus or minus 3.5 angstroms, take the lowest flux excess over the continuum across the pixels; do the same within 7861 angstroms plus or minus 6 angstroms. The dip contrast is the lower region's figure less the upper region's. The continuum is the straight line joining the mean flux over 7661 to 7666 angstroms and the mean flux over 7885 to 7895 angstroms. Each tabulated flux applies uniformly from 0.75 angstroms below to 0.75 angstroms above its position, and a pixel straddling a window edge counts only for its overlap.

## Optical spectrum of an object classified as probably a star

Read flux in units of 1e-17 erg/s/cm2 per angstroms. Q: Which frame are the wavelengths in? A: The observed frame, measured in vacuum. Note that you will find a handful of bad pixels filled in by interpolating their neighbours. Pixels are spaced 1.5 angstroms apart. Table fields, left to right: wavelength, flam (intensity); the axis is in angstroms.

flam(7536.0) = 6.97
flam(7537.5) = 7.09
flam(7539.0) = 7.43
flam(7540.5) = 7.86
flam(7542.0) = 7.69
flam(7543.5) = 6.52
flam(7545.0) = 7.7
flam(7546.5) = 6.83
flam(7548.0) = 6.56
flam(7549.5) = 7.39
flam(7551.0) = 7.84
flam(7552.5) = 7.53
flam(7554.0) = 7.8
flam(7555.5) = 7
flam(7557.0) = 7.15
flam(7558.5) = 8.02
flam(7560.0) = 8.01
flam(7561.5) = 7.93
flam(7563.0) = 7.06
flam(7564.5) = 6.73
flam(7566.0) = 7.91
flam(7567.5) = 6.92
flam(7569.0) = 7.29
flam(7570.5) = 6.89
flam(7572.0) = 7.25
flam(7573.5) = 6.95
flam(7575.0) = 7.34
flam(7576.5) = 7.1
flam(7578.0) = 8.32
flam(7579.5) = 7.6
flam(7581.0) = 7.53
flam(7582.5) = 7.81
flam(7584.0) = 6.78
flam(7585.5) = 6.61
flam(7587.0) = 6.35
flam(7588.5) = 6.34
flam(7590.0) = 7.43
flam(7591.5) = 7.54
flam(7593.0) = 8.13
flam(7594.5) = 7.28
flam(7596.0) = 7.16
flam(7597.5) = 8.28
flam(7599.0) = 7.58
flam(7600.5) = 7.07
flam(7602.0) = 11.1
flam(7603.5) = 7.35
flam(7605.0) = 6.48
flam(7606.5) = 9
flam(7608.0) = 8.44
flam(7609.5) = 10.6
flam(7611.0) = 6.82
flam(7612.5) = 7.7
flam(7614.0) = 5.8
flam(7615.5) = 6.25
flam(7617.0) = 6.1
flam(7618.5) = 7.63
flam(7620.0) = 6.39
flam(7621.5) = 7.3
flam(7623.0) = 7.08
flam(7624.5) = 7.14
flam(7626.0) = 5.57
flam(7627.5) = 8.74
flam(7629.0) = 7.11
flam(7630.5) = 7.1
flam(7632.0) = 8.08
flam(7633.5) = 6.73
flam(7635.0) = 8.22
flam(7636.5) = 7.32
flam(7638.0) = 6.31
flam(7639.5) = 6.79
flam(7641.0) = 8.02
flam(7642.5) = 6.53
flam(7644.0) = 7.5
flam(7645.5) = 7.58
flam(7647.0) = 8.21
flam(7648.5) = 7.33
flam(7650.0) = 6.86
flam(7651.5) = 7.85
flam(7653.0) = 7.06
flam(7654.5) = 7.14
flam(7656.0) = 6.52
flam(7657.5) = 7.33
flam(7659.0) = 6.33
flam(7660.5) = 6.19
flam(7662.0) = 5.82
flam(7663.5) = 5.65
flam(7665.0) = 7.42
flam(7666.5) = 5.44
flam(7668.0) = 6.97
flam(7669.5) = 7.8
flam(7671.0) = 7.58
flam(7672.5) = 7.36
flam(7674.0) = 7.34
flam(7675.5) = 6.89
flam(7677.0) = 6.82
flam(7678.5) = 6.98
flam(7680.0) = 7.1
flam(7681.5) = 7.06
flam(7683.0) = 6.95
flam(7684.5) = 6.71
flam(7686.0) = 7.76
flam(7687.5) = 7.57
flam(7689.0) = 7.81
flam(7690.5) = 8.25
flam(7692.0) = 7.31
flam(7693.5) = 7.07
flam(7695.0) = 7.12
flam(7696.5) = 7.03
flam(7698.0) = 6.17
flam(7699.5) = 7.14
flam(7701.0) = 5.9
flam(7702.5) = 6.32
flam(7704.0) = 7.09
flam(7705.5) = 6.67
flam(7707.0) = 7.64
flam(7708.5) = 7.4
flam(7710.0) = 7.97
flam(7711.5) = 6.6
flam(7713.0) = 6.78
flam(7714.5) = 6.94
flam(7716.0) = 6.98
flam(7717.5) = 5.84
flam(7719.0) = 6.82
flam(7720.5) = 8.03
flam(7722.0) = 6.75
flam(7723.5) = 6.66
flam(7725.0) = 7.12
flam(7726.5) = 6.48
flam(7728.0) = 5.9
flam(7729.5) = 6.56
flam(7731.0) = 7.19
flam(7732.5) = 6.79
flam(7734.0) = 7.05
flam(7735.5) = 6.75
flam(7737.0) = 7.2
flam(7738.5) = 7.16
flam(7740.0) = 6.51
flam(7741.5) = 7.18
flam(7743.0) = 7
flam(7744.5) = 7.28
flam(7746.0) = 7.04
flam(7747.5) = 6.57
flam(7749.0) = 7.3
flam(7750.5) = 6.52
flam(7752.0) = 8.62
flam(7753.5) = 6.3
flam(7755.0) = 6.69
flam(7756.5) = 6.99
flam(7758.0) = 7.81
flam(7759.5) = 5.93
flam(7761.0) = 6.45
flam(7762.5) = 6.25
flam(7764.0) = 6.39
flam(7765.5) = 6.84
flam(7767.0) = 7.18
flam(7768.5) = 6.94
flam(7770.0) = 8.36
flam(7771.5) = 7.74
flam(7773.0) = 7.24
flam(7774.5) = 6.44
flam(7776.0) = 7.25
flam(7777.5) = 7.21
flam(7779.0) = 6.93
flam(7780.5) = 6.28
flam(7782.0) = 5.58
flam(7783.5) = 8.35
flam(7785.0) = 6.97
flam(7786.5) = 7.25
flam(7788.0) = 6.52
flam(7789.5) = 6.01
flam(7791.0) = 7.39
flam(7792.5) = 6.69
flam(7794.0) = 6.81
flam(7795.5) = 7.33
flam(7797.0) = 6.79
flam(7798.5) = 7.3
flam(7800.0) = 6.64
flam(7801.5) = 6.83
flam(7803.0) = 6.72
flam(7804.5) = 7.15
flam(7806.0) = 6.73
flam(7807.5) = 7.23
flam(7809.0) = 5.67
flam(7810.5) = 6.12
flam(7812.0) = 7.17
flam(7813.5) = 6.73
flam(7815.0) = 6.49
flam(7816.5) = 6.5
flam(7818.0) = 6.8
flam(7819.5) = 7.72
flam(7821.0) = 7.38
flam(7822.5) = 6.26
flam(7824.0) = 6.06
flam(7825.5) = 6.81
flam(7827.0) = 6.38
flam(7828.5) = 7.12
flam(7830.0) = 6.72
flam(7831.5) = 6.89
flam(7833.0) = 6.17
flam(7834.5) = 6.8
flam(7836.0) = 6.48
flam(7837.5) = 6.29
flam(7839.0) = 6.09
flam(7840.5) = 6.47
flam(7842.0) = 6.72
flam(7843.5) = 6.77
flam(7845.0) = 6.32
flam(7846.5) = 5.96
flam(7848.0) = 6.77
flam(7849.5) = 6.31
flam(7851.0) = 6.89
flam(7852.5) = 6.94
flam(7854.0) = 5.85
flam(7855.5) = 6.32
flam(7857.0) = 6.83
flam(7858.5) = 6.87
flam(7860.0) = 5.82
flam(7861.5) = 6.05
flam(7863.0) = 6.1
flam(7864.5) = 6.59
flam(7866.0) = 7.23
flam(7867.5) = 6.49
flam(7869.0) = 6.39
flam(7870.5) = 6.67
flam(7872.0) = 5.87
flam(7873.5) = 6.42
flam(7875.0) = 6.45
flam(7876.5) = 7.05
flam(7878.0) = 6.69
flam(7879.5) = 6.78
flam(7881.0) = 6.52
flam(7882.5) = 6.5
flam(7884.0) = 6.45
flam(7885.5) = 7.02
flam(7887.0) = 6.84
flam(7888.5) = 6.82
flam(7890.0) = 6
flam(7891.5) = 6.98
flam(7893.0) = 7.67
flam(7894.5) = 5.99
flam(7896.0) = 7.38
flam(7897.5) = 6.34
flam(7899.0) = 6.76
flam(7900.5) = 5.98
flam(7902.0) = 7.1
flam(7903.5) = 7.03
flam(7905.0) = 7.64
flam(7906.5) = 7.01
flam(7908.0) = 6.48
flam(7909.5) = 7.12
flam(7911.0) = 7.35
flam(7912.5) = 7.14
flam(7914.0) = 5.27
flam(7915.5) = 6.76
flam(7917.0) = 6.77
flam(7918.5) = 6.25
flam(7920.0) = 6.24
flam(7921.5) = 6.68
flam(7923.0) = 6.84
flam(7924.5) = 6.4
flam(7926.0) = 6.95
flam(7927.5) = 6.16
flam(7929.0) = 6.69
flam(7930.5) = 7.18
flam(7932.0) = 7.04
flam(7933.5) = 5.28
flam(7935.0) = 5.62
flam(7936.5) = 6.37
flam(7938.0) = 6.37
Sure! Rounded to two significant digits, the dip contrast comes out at 1.6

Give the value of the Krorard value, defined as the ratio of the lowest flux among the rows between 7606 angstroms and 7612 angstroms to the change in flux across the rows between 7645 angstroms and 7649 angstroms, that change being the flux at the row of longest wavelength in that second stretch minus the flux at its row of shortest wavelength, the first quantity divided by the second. -27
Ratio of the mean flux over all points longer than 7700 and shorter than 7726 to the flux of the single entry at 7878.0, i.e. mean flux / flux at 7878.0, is 1.03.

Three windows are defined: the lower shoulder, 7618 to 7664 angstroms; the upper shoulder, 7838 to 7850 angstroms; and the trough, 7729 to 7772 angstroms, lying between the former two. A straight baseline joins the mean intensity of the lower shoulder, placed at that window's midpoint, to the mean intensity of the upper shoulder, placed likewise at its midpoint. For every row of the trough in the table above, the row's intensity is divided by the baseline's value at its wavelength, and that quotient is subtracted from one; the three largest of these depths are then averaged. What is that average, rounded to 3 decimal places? 0.081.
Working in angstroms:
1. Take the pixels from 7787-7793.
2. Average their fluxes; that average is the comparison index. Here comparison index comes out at 6.7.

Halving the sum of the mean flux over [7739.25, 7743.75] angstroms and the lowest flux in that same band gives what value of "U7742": 6.70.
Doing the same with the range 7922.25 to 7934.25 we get 5.92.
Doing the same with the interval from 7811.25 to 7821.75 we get 6.73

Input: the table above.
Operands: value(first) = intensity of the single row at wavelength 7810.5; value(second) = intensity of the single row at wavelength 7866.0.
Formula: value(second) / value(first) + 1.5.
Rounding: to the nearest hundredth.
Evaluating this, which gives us 2.68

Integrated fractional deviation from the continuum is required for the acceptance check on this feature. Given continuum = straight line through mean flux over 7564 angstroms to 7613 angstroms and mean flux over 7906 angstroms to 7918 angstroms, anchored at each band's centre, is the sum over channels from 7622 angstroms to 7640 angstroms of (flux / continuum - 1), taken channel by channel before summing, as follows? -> -0.44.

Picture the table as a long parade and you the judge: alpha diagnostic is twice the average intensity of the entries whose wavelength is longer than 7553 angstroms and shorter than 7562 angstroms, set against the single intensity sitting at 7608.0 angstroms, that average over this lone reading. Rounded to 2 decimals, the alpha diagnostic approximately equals 1.81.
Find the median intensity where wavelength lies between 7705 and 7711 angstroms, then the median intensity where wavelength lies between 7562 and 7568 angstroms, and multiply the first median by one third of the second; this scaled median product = 17.5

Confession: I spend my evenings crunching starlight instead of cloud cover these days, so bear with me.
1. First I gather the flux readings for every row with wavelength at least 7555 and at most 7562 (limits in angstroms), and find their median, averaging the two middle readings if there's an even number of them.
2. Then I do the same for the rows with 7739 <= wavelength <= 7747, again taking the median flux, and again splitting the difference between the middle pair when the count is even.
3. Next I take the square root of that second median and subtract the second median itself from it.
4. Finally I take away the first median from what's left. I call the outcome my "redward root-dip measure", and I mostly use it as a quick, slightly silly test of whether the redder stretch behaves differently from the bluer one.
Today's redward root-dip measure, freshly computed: -12.32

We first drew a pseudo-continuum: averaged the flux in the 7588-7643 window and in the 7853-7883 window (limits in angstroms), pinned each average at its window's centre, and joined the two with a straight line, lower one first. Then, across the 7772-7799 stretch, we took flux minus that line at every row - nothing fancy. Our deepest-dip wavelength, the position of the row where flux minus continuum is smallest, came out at 7782.0 angstroms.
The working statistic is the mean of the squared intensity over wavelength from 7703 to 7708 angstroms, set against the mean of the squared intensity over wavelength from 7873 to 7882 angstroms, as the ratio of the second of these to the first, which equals 0.87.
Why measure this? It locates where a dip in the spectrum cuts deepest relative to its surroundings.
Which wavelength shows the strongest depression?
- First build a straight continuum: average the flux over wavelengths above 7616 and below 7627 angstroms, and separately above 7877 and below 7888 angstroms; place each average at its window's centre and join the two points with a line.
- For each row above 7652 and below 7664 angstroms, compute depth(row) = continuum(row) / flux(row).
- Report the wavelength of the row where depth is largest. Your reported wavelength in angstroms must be 7663.5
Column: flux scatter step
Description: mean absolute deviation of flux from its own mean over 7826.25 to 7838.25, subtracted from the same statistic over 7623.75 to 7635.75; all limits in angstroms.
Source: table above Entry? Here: 0.48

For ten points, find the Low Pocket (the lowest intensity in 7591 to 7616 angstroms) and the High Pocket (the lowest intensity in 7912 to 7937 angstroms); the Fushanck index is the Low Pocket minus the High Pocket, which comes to 0.5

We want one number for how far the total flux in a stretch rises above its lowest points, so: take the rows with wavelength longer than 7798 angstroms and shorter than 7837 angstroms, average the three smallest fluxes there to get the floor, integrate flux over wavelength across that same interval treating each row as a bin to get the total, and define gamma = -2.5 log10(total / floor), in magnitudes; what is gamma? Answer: -4.11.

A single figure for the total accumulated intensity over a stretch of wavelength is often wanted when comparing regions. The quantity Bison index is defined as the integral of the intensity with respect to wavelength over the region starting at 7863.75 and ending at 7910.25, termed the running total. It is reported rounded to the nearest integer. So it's 312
